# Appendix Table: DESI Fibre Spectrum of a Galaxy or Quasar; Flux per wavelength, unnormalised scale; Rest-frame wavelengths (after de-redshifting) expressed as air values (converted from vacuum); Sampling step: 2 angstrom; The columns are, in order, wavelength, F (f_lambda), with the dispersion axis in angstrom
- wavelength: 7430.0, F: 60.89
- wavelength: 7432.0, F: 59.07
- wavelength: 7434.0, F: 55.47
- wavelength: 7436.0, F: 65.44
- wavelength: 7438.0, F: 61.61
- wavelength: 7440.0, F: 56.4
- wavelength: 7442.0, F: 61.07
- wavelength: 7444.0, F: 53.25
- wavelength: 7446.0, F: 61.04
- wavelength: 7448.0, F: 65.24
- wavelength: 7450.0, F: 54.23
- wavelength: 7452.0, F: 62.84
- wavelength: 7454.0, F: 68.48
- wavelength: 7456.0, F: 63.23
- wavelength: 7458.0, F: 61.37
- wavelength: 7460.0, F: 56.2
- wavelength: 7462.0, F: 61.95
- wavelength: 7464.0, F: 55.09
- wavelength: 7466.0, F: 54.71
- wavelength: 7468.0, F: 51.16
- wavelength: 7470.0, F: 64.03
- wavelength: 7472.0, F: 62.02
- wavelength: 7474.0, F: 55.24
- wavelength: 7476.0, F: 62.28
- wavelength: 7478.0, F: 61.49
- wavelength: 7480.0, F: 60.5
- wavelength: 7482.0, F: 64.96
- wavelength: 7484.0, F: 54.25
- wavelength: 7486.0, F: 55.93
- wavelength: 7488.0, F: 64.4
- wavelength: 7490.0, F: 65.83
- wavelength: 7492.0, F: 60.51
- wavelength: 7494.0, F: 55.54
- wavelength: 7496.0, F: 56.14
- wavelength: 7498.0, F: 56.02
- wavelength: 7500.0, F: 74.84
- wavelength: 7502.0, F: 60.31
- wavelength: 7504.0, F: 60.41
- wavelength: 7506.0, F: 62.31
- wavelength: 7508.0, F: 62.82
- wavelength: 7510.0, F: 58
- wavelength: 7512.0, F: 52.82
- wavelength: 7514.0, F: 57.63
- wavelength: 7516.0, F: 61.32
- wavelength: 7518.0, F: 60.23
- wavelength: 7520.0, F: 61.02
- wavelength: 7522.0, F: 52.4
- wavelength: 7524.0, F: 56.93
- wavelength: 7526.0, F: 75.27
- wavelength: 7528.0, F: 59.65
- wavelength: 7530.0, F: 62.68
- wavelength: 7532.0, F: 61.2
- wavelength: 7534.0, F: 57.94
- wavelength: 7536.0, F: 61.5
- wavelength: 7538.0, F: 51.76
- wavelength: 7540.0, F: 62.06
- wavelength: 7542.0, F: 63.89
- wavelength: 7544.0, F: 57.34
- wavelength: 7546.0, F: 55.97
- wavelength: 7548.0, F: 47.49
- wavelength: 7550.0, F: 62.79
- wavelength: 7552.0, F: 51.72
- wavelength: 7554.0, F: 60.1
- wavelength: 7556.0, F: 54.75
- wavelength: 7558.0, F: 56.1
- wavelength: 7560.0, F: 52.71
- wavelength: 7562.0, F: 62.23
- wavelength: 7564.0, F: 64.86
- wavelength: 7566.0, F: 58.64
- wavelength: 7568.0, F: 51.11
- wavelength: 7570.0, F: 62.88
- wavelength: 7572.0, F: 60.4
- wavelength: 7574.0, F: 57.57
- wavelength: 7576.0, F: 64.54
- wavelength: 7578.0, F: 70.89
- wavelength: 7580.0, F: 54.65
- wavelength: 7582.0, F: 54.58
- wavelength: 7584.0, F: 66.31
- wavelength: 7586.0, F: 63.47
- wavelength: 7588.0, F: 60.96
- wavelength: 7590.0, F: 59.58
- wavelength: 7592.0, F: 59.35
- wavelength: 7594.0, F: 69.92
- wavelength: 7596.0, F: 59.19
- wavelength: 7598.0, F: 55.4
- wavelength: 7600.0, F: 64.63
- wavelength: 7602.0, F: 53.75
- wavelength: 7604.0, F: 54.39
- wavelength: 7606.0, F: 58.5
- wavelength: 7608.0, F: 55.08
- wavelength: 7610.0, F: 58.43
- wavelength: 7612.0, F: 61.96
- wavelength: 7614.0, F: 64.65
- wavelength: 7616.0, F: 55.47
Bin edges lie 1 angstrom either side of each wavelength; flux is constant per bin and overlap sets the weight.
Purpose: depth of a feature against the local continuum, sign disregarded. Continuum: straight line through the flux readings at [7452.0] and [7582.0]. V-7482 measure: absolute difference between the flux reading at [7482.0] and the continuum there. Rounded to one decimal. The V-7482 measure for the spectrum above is 4.0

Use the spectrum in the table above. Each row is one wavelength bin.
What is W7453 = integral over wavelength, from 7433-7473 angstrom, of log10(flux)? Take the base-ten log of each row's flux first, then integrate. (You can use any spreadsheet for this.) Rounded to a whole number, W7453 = 71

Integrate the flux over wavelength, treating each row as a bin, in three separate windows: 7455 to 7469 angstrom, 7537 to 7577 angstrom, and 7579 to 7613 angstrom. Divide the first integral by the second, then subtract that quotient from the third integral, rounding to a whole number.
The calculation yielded 2020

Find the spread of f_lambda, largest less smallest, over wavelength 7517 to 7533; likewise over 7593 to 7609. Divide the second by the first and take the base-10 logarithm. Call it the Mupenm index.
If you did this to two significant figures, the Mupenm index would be -0.15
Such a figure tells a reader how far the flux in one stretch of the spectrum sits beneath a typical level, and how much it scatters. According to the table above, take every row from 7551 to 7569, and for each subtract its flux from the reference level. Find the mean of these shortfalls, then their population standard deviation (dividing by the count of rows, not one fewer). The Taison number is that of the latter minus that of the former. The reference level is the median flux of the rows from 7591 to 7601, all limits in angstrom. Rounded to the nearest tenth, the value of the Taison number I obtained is 2.1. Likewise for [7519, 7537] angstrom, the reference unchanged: 7.5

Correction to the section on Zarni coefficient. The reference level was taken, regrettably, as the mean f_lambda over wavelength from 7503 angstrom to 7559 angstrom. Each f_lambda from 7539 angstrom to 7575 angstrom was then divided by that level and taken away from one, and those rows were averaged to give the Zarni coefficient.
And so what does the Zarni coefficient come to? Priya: 0.02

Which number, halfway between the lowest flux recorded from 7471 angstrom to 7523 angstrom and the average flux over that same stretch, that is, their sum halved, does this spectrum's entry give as 56.2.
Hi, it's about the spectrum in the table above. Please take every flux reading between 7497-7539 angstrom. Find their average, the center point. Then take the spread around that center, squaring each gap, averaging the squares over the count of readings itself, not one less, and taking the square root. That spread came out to 5.8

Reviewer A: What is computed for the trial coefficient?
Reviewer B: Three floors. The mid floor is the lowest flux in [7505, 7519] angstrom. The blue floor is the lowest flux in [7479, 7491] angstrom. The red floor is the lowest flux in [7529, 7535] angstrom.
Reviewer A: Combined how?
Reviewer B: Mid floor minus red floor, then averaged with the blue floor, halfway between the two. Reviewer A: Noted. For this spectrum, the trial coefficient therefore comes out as 25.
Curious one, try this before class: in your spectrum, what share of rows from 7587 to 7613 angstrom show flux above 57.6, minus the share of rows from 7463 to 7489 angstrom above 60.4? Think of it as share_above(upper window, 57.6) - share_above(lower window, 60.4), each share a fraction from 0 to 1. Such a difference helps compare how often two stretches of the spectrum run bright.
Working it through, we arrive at 0.15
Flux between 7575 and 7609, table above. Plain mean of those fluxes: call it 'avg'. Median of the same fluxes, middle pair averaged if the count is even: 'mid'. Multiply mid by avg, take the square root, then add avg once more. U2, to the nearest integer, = 120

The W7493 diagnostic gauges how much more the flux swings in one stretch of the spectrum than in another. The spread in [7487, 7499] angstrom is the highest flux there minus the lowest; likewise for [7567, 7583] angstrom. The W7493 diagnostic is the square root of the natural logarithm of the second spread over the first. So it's 0.81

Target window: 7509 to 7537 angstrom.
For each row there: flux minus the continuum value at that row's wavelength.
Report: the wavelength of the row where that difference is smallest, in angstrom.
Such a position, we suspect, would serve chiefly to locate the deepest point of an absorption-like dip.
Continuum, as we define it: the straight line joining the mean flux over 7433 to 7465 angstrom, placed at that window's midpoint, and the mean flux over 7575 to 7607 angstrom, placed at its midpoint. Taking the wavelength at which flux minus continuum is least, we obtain 7522.0 angstrom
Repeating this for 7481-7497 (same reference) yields 7484.0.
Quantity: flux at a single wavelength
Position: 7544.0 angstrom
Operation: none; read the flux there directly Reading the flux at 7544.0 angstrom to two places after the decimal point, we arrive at 57.34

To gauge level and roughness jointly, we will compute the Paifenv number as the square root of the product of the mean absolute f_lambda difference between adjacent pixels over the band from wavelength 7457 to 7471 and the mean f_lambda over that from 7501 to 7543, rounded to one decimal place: 18.6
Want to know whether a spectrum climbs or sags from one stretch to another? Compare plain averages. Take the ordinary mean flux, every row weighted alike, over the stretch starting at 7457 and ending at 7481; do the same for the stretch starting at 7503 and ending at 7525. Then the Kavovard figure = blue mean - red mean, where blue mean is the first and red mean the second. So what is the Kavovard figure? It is 0.1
